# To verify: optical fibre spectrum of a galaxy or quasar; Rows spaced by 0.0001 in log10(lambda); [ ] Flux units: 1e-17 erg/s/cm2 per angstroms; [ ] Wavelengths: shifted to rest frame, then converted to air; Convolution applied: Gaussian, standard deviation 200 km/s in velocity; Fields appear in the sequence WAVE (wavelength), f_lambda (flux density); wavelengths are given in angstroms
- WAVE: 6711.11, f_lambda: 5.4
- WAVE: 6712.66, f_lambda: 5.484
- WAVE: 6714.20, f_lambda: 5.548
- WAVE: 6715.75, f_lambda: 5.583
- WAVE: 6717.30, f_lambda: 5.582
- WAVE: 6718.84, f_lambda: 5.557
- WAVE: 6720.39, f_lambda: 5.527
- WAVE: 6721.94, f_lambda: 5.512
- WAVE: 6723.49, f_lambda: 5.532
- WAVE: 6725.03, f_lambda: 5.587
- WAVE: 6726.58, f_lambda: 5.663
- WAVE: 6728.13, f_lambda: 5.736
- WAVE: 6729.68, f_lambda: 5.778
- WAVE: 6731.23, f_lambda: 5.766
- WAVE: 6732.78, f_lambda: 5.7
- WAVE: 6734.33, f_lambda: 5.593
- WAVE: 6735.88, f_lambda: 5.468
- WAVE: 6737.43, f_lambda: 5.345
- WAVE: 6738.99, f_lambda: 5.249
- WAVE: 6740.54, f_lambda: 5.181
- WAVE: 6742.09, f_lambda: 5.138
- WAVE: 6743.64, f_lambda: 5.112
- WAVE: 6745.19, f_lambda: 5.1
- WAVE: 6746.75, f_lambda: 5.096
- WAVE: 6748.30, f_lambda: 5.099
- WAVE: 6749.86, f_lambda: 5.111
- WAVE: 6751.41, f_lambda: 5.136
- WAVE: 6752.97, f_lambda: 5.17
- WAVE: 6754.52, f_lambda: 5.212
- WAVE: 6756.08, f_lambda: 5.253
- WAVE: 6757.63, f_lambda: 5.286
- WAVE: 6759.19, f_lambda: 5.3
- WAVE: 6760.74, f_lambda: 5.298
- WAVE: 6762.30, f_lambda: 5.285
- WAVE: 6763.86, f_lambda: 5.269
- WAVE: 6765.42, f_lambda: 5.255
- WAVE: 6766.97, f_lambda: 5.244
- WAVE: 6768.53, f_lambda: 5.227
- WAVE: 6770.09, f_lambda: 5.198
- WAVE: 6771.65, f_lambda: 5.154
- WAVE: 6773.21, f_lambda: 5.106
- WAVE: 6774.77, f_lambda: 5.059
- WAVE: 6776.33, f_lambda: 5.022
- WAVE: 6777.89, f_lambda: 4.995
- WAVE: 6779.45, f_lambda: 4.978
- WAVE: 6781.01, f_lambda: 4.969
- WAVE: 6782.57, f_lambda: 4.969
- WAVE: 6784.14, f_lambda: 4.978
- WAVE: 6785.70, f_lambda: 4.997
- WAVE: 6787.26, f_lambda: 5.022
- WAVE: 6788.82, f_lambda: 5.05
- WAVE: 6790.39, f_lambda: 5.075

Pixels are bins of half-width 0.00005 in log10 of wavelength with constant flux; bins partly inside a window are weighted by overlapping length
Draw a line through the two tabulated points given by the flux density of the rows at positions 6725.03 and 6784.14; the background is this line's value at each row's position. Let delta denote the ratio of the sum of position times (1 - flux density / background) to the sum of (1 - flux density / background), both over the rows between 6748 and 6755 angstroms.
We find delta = 6750.6 angstroms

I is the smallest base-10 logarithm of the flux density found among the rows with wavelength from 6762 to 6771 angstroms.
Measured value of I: 0.716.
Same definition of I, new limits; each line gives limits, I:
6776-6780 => 0.697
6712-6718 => 0.739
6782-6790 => 0.696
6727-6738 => 0.728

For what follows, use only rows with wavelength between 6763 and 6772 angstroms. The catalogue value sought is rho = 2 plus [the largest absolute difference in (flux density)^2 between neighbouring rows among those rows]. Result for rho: 2.5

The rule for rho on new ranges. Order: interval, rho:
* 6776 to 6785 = 2.3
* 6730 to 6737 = 3.4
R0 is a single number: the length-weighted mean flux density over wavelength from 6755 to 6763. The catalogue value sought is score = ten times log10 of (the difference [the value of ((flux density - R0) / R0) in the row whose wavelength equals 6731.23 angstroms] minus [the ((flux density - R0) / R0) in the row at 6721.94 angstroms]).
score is -13.2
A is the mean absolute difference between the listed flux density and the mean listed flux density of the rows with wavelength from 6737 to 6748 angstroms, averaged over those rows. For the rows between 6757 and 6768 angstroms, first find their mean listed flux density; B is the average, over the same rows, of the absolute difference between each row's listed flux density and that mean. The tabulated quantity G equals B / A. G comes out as 0.2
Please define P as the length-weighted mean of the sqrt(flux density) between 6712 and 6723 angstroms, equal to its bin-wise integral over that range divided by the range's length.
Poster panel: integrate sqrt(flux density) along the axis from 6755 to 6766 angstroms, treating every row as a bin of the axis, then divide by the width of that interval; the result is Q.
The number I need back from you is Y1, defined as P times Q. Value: 5.4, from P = 2.35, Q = 2.30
